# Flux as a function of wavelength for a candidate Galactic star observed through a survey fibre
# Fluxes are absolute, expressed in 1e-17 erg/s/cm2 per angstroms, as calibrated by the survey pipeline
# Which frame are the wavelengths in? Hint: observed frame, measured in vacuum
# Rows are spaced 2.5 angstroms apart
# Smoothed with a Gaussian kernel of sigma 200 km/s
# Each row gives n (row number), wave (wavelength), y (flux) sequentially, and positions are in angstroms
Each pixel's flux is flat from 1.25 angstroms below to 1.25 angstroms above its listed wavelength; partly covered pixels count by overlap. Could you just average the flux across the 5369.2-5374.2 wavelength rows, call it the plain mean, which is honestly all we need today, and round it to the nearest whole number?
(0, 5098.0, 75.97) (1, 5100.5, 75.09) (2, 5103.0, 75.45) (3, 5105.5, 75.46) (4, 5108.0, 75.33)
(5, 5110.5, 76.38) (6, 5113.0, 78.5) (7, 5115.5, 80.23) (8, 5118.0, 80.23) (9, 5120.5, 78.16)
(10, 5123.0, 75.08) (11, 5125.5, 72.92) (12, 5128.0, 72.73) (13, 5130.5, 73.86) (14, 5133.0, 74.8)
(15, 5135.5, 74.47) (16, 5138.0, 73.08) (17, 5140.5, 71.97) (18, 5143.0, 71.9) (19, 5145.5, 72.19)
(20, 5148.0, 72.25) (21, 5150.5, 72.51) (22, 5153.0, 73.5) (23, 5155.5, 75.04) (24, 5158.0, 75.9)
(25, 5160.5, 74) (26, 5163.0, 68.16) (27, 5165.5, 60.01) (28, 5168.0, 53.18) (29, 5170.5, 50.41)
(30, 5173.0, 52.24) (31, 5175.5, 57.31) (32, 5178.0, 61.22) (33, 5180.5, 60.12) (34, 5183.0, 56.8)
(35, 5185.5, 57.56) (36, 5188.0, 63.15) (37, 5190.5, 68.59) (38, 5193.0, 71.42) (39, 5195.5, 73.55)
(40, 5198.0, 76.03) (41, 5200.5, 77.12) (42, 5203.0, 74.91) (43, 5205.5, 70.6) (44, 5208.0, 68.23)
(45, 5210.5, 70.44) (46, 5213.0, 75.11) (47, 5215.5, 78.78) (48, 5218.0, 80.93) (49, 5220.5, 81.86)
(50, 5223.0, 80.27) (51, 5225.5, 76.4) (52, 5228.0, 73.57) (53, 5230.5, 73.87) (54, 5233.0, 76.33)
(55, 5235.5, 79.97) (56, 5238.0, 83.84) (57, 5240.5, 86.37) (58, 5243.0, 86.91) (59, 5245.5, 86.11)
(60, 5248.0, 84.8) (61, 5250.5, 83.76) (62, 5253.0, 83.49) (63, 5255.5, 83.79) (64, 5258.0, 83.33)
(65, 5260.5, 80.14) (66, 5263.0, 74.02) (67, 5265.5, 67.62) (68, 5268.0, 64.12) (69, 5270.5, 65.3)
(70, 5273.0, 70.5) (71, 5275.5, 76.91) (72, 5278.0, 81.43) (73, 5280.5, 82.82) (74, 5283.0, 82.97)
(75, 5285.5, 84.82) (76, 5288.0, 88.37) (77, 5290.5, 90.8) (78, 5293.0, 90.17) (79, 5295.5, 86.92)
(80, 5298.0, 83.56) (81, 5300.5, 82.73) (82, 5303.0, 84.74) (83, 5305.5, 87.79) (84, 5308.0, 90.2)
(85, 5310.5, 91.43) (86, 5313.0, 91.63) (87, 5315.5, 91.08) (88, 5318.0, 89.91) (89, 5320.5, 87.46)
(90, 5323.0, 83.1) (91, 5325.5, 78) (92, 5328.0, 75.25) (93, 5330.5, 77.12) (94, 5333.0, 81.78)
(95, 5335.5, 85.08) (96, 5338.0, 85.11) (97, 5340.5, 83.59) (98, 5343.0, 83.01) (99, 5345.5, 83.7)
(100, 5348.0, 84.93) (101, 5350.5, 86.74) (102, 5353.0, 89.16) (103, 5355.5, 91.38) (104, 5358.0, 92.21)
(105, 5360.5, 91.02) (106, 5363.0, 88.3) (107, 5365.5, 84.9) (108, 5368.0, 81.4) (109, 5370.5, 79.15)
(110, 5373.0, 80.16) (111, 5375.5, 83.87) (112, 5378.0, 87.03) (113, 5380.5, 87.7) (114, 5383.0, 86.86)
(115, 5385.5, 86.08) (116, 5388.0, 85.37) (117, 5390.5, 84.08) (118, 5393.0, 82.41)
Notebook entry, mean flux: 80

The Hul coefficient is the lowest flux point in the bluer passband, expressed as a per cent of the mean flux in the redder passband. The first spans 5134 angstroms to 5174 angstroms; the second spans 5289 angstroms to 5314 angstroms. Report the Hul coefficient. 57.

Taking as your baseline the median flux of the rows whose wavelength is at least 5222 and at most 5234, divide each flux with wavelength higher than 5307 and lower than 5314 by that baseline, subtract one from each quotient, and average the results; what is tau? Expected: 0.19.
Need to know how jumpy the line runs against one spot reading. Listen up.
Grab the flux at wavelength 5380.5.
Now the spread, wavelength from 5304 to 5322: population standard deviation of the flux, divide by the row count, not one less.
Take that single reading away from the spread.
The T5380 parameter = -86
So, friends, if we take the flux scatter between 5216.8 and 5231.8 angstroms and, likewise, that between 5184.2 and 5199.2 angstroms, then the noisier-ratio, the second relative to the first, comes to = 1.88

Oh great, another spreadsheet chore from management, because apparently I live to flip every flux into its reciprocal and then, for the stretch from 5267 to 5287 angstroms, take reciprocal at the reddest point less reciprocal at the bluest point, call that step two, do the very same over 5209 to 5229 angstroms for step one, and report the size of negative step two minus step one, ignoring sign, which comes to 0.0044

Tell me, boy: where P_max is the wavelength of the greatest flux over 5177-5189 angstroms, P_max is 5188.0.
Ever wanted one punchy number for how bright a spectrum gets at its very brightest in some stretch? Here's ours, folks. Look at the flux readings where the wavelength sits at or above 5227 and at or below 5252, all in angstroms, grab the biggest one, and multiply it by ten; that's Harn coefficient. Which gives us 869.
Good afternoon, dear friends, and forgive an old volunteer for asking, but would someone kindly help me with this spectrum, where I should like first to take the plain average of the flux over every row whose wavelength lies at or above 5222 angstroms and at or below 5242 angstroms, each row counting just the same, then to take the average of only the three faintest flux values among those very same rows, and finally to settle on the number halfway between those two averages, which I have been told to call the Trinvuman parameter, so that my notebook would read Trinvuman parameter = 77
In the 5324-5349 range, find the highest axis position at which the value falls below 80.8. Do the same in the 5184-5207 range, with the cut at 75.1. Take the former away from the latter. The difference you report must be -125.0 angstroms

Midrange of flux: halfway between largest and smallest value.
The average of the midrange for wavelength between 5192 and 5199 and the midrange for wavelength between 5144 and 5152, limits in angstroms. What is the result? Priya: 73.0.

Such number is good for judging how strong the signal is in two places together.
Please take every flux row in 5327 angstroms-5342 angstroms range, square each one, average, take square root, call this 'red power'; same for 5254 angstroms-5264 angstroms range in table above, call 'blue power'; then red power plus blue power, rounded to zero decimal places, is 162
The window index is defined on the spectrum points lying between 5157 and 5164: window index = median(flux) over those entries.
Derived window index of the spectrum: 74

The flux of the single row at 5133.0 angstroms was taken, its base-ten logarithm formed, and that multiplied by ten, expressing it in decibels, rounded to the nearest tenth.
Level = 18.7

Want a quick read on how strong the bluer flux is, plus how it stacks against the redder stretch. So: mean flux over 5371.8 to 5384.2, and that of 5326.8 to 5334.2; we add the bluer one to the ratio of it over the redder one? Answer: 79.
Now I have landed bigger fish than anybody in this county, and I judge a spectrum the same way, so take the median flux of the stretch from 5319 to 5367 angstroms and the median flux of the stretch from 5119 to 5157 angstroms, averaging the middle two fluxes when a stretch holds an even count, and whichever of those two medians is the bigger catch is 85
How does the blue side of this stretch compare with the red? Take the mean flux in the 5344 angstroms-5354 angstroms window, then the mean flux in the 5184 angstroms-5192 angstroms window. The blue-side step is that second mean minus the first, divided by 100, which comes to -0.23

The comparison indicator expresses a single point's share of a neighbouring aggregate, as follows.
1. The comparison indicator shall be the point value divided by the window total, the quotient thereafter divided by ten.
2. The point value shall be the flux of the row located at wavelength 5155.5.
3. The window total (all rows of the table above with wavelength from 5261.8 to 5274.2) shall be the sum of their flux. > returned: 0.0220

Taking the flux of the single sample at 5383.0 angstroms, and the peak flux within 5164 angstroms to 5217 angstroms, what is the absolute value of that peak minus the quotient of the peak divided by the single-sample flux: 77.9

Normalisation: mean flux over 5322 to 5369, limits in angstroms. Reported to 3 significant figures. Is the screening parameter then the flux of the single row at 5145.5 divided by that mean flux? 0.854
